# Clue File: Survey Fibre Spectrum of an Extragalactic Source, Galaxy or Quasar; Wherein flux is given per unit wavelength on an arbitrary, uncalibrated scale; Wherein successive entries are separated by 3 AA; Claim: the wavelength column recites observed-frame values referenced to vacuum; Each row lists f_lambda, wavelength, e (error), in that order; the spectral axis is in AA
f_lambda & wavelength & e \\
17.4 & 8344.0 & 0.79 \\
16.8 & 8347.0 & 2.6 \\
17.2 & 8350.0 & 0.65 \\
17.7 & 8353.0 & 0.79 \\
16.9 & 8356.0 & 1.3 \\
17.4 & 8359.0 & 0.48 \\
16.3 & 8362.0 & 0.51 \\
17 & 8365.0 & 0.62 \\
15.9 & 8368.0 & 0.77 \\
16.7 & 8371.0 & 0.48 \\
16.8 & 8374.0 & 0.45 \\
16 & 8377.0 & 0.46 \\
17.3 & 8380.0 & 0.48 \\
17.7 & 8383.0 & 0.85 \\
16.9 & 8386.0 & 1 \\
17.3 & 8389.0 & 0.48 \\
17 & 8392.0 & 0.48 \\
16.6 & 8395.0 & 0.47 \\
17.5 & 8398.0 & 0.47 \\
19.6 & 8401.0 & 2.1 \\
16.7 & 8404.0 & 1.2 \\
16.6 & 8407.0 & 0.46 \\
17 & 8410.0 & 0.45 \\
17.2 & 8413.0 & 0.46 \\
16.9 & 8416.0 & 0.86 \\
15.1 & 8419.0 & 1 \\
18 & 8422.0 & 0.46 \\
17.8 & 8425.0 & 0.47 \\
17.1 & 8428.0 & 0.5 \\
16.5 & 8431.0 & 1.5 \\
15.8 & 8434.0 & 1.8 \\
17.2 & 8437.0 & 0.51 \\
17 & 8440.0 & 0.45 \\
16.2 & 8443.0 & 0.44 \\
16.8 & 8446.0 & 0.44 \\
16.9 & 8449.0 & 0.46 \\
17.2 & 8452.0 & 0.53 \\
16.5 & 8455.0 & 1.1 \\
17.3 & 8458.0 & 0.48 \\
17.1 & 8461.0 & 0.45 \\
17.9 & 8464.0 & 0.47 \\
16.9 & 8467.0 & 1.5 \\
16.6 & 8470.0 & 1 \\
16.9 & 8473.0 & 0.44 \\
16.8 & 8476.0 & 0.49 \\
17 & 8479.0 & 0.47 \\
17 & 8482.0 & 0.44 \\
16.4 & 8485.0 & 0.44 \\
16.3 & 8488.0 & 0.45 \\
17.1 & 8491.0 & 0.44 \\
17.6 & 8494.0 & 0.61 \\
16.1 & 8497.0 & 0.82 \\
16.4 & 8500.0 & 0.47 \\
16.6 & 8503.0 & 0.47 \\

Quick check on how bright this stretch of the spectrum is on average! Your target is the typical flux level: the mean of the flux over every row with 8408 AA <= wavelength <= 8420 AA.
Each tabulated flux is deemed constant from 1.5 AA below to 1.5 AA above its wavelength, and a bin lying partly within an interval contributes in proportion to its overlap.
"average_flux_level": 16.6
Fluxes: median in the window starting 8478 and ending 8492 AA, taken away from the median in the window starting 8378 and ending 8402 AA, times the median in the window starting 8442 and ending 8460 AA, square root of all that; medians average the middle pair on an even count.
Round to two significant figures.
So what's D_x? 2.2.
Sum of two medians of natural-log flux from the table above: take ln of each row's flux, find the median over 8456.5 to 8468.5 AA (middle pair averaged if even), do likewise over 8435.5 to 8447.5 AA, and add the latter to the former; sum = 5.67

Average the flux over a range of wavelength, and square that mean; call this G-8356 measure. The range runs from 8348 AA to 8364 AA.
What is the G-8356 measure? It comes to 292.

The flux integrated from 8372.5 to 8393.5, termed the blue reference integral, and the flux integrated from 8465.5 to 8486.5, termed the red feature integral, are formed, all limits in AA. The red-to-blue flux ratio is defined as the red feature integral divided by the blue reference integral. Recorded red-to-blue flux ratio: 0.988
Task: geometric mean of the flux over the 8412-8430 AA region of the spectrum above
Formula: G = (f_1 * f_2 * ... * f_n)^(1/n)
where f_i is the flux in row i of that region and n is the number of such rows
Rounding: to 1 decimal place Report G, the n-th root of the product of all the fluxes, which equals 17.0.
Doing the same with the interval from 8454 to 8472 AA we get 17.0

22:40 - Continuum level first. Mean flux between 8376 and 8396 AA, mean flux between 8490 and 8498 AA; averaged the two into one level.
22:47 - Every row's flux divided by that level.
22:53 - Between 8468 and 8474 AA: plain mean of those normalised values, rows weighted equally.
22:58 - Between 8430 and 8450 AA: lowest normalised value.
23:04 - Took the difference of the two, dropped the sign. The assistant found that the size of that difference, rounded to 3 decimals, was 0.056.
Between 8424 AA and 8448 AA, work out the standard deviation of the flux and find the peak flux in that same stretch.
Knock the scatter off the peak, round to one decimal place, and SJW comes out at 17.2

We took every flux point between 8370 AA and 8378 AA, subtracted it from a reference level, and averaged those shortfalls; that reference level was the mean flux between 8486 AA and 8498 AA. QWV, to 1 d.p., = 0.3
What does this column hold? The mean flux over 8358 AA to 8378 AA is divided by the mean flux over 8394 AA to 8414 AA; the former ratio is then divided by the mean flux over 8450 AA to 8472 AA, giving 0.0561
